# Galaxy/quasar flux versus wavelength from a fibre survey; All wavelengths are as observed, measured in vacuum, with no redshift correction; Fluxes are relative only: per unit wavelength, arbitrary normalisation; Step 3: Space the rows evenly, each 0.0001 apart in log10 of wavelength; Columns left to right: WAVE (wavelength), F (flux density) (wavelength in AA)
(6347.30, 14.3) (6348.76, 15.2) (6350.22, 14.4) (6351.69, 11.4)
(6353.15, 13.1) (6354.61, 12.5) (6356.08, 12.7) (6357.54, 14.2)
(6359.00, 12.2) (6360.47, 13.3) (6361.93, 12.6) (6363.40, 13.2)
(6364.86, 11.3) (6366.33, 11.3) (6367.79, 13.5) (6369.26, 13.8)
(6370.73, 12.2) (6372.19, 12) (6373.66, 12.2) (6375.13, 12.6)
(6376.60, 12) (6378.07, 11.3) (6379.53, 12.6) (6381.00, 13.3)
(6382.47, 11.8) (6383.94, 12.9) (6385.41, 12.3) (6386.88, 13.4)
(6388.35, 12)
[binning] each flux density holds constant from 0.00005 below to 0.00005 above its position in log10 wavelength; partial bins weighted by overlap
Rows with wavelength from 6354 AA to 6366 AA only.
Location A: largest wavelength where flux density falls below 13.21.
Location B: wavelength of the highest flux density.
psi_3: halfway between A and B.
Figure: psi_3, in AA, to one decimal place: 6361.2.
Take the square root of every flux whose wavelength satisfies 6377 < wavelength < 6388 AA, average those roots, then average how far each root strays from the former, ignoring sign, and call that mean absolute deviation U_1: 0.087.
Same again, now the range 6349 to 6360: 0.115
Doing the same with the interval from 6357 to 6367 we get 0.120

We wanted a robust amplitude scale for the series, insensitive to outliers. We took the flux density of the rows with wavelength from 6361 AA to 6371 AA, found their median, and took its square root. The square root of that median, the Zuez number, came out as 3.55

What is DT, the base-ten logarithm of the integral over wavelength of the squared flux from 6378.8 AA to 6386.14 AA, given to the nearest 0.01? 3.07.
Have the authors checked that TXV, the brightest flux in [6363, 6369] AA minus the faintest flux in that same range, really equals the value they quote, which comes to 2.2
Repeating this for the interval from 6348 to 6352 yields 3.8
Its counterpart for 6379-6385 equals 1.5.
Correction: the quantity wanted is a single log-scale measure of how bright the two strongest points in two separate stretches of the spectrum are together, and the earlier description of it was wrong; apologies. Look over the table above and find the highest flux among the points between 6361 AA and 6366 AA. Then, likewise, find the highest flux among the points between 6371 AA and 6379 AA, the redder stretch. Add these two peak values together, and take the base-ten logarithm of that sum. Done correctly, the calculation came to 1.41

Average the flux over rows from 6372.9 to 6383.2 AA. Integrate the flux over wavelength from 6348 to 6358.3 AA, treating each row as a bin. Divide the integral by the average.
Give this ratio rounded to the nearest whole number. 11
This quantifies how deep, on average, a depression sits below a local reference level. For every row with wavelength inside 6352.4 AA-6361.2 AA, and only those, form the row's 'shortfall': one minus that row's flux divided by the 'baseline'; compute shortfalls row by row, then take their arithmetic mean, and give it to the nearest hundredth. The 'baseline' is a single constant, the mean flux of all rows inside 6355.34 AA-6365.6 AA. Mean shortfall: -0.02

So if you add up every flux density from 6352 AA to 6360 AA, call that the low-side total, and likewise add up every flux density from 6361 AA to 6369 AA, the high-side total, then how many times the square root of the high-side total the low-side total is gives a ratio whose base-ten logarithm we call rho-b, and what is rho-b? 0.915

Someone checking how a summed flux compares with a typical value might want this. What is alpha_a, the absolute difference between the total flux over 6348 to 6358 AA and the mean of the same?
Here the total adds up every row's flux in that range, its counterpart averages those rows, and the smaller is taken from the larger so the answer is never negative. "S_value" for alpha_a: 80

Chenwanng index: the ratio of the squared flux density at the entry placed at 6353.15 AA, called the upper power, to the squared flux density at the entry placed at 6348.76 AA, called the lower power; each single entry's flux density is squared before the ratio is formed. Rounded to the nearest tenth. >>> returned 0.7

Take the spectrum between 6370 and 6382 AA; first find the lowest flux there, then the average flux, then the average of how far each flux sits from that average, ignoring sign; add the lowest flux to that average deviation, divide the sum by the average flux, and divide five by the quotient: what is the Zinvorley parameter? 5.24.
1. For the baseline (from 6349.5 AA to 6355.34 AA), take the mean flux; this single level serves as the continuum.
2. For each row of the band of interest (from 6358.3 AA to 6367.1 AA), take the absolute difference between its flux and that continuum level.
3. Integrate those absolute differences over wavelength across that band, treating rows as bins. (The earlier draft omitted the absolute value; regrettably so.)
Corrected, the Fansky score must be 7.0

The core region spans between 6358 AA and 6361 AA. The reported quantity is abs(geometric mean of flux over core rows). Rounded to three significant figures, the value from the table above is 12.7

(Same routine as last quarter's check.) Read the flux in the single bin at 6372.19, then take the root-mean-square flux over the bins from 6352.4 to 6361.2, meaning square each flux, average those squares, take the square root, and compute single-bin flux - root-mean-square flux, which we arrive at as -1.0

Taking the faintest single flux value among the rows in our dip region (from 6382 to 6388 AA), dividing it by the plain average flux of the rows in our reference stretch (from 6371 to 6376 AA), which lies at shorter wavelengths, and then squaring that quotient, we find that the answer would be 0.93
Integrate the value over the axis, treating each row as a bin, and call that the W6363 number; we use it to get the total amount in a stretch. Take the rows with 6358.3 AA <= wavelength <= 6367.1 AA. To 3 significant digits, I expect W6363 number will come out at 108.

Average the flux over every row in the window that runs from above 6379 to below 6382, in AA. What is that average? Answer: 12.9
